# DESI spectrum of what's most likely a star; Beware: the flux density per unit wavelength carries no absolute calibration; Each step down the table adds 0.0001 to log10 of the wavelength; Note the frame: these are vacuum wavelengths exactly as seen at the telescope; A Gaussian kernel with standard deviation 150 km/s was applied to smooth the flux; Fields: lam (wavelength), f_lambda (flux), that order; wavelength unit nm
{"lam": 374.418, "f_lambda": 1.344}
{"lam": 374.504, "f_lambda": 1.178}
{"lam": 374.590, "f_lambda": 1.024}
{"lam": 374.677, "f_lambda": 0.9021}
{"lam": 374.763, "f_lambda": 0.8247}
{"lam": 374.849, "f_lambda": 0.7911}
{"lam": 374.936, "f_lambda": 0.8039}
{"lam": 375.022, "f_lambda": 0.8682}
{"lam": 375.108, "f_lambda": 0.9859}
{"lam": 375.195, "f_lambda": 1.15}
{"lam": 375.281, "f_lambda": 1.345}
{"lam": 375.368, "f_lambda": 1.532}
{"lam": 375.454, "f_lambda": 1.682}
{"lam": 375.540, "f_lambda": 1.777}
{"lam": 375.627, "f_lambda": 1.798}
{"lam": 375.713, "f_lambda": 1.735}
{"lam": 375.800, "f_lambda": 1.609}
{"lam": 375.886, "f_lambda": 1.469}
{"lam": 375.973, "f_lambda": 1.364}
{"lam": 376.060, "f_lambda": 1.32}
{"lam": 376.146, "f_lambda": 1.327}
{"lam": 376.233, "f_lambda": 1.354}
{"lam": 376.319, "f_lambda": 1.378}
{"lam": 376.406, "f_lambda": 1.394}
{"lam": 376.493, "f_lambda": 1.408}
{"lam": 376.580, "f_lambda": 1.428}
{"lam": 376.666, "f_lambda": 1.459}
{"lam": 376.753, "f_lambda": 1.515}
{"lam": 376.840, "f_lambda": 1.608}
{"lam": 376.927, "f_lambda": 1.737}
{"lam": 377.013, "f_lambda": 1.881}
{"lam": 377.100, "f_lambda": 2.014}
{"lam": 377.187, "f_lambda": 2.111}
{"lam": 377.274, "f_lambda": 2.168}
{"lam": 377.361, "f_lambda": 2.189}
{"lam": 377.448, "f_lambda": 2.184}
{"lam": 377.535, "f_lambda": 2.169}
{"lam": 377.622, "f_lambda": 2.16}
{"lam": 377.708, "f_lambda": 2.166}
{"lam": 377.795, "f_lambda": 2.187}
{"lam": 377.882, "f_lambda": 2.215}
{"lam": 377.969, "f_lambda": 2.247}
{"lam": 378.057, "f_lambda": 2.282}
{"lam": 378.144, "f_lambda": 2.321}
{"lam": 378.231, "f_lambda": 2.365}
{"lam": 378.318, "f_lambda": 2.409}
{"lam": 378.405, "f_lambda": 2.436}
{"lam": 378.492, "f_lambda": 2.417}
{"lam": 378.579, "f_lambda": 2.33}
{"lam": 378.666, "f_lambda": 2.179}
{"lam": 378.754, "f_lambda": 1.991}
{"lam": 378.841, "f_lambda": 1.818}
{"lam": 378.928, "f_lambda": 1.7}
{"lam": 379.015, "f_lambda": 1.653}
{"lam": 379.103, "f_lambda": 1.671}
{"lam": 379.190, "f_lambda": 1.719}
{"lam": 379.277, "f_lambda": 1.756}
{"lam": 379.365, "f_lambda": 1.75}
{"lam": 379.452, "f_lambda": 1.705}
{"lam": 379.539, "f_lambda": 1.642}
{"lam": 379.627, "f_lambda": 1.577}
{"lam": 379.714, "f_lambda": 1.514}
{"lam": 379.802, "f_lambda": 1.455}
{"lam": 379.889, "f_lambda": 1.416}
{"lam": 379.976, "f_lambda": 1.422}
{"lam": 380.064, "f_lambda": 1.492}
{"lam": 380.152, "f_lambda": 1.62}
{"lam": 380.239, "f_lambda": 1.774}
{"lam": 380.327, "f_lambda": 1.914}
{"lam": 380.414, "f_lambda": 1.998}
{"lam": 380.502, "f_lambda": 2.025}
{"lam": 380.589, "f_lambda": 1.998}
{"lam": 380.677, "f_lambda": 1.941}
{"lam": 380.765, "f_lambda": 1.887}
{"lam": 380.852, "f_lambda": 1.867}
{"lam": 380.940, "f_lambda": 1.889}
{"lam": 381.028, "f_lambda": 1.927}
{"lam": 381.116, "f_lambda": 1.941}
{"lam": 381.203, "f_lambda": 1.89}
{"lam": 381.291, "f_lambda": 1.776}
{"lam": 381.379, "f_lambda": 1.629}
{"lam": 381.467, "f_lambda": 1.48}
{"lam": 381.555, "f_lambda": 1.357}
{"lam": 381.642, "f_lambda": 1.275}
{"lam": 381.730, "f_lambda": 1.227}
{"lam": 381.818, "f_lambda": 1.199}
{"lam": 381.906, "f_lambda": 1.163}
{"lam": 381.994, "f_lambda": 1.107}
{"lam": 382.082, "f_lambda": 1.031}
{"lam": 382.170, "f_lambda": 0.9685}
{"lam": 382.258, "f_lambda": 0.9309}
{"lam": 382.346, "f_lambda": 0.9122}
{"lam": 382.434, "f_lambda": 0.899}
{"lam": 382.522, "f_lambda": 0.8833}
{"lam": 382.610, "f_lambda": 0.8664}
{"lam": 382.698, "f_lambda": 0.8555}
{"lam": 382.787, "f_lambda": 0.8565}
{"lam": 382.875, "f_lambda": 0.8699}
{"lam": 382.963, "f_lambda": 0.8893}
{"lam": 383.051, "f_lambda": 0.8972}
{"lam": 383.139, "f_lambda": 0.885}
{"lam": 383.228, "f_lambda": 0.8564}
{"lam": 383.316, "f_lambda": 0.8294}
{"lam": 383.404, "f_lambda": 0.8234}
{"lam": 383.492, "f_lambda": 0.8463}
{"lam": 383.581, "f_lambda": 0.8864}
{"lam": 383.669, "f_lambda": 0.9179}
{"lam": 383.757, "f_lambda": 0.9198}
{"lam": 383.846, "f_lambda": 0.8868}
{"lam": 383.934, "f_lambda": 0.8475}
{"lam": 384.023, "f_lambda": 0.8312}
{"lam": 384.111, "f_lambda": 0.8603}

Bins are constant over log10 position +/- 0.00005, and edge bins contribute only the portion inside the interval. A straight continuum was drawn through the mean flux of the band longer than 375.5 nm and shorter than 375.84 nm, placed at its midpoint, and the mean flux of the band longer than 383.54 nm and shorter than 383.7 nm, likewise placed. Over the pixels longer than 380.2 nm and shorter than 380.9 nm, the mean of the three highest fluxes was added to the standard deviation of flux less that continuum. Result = 2.1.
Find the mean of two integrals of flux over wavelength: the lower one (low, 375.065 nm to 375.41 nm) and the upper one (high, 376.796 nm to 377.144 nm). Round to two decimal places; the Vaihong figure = 0.53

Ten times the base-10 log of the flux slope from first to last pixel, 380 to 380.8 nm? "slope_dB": -2.5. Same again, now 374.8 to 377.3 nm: -2.5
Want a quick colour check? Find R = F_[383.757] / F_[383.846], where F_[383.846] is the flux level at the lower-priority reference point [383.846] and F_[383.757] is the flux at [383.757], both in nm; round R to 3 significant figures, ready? 1.04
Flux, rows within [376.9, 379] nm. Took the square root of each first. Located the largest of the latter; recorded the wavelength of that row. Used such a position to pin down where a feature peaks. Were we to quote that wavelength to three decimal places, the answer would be 378.405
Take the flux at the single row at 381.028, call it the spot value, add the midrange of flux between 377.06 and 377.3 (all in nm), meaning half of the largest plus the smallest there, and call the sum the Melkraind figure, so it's 4.0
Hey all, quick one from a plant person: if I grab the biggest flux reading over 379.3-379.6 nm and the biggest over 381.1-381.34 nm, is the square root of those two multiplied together 1.84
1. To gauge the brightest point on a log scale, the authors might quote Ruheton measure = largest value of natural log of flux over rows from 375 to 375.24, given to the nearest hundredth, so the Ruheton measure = 0.14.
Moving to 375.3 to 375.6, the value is 0.57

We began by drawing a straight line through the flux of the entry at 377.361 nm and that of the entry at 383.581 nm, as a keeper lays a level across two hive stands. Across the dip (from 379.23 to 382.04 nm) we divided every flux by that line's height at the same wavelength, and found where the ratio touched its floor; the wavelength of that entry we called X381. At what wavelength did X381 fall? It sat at 379.889 nm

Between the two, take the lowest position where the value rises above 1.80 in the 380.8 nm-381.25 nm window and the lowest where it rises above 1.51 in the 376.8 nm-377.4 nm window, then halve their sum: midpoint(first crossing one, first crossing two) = 378.85 nm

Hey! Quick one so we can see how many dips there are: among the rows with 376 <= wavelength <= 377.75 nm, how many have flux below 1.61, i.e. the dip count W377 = 10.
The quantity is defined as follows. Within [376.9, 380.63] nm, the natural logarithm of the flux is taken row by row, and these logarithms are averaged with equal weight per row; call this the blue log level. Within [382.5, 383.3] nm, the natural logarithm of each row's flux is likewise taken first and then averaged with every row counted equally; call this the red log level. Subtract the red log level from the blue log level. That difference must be 0.79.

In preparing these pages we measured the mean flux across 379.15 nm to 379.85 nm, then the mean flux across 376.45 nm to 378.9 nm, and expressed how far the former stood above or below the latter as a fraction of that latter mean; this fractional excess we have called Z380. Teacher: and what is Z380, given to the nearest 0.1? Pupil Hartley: -0.2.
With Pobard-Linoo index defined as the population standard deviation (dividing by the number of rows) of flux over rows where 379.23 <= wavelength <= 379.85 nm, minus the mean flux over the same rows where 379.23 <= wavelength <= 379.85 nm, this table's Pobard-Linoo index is -1.5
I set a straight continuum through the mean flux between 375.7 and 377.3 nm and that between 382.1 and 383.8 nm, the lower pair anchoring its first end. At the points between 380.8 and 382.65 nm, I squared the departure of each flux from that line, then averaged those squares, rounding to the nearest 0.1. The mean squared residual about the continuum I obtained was 0.2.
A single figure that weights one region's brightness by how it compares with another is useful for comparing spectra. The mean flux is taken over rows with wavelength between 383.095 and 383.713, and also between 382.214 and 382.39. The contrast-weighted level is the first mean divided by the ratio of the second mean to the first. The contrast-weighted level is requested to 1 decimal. 0.8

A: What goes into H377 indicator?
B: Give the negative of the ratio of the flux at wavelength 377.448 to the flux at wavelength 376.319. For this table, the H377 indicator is -1.6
